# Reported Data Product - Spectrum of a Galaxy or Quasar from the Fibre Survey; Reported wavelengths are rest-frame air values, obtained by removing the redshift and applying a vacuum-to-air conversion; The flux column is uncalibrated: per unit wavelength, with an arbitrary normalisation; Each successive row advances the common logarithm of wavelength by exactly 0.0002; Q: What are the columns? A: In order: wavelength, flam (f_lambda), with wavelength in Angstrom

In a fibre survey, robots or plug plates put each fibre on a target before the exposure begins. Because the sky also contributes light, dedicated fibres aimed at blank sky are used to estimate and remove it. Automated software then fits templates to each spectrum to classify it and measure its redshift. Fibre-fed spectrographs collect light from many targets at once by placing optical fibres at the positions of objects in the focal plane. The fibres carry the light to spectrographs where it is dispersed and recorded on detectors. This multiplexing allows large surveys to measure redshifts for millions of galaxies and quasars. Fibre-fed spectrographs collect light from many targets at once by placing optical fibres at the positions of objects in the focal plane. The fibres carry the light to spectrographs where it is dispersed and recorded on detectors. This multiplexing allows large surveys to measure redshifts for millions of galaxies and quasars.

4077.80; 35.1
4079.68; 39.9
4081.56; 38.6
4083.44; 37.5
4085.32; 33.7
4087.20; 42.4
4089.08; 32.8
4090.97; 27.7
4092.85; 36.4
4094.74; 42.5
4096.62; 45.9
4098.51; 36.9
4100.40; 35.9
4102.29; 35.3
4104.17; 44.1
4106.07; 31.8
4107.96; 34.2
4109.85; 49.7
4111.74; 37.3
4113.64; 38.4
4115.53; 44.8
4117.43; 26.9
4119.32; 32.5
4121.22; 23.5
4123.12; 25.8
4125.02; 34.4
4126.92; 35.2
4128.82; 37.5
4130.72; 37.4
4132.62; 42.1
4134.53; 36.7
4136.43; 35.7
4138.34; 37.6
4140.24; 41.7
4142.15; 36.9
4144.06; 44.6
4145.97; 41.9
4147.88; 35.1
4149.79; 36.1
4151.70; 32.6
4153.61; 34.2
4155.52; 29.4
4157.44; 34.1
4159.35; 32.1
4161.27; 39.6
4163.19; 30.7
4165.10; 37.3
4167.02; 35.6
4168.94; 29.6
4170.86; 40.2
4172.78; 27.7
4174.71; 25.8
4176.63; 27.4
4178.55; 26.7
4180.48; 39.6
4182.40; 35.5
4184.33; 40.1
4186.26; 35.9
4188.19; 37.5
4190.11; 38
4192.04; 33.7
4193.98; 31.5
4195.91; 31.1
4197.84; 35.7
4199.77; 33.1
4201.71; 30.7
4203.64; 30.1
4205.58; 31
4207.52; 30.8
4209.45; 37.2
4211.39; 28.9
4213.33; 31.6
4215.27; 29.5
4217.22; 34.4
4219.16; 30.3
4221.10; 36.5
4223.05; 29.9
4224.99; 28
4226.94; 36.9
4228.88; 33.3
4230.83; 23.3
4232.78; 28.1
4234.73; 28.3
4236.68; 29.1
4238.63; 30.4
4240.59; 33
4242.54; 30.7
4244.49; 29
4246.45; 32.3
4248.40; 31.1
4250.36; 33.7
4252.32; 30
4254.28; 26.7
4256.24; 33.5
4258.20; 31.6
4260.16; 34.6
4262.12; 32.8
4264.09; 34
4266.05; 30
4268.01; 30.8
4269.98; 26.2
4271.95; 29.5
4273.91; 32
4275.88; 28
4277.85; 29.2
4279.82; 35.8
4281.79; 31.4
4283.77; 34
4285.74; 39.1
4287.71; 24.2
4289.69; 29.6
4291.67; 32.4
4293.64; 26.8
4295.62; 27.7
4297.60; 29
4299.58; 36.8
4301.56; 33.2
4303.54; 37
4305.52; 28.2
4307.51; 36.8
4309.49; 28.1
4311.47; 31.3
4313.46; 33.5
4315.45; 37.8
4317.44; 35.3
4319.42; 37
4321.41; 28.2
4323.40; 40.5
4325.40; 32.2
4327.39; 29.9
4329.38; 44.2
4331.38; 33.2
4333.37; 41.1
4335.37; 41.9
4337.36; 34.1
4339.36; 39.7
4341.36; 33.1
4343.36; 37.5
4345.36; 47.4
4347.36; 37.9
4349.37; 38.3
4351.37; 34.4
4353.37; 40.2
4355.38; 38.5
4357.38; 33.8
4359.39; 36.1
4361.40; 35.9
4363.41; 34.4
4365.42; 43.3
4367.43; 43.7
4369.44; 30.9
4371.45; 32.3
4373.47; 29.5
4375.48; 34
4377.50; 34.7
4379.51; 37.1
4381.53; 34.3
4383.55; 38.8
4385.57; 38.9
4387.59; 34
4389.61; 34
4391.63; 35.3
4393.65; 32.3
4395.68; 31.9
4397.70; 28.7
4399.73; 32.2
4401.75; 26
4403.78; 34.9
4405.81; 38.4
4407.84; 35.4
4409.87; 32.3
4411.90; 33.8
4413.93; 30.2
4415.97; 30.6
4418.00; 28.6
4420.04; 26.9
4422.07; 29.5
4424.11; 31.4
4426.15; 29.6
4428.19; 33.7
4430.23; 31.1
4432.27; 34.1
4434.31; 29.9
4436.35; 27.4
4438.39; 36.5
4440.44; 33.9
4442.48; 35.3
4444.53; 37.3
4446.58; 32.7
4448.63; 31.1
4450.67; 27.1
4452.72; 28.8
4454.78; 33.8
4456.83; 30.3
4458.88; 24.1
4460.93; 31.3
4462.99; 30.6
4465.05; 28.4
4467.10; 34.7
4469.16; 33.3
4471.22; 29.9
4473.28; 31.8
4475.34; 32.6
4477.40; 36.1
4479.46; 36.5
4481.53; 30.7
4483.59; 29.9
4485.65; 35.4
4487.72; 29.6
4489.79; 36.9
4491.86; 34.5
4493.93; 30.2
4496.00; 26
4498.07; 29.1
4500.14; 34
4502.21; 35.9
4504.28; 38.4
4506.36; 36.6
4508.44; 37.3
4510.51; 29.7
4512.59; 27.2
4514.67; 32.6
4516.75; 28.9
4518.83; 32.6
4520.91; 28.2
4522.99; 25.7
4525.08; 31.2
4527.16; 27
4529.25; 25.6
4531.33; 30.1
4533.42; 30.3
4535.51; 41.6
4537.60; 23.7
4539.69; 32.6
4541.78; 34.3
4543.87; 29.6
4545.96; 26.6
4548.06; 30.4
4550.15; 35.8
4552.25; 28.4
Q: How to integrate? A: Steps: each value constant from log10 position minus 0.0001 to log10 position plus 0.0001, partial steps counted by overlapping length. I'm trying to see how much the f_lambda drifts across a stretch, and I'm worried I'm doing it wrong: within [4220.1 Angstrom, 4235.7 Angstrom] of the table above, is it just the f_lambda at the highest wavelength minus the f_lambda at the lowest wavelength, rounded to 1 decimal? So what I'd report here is -8.2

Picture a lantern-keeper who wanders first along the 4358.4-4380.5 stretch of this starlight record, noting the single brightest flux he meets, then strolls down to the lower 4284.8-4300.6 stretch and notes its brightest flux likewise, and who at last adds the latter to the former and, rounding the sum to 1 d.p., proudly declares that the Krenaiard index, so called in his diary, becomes 82.8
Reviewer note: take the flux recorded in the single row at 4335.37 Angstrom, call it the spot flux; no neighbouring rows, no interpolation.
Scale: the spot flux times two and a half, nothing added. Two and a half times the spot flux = 105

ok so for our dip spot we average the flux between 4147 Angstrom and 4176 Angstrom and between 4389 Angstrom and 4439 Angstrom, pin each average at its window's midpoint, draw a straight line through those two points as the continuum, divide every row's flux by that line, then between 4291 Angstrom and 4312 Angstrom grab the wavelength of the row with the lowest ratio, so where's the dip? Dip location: 4293.64 Angstrom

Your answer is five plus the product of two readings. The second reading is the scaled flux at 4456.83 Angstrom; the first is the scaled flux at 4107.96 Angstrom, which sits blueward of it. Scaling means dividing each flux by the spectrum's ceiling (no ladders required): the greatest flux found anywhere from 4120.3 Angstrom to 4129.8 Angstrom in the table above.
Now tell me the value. 5.74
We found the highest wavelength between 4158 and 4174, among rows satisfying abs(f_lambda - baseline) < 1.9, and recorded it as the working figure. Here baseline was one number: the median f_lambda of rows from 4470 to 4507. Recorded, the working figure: 4159.35 Angstrom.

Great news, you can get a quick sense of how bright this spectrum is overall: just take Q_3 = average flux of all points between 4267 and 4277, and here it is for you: 29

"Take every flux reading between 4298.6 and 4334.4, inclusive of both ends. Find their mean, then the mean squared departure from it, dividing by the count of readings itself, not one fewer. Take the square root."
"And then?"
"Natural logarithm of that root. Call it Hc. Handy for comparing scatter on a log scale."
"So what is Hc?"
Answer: 1.51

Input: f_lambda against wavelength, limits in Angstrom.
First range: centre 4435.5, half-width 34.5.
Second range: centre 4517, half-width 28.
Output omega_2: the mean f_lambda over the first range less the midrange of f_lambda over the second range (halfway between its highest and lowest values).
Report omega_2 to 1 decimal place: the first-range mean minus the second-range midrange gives -1.1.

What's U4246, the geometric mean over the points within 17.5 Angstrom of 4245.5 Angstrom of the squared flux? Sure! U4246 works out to 930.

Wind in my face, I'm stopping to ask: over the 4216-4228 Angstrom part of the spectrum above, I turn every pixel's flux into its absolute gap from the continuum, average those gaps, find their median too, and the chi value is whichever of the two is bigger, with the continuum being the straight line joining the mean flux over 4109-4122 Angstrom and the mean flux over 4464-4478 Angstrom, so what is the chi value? 3.5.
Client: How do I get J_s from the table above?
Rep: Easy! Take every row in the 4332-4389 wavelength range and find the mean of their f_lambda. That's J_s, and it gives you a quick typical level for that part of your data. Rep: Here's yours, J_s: 37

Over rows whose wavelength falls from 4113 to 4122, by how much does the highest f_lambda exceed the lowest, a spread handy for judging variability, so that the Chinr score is 21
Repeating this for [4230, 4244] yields 10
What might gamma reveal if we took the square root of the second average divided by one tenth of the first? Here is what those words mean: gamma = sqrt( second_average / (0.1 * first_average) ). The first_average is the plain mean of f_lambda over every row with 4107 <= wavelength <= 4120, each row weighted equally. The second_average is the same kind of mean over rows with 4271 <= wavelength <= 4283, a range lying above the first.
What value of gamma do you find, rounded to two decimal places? 2.87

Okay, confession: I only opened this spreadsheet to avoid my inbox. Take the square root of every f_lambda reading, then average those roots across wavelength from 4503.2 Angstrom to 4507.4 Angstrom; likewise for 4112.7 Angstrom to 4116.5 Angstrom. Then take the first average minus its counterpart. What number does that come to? -0.3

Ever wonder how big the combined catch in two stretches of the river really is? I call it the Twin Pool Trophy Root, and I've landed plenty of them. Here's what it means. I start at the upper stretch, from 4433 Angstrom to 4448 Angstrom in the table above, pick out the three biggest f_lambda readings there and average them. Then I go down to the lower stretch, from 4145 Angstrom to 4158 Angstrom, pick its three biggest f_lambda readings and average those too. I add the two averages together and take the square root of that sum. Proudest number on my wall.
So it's 8.6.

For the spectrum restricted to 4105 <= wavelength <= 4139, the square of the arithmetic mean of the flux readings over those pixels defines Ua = 1270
